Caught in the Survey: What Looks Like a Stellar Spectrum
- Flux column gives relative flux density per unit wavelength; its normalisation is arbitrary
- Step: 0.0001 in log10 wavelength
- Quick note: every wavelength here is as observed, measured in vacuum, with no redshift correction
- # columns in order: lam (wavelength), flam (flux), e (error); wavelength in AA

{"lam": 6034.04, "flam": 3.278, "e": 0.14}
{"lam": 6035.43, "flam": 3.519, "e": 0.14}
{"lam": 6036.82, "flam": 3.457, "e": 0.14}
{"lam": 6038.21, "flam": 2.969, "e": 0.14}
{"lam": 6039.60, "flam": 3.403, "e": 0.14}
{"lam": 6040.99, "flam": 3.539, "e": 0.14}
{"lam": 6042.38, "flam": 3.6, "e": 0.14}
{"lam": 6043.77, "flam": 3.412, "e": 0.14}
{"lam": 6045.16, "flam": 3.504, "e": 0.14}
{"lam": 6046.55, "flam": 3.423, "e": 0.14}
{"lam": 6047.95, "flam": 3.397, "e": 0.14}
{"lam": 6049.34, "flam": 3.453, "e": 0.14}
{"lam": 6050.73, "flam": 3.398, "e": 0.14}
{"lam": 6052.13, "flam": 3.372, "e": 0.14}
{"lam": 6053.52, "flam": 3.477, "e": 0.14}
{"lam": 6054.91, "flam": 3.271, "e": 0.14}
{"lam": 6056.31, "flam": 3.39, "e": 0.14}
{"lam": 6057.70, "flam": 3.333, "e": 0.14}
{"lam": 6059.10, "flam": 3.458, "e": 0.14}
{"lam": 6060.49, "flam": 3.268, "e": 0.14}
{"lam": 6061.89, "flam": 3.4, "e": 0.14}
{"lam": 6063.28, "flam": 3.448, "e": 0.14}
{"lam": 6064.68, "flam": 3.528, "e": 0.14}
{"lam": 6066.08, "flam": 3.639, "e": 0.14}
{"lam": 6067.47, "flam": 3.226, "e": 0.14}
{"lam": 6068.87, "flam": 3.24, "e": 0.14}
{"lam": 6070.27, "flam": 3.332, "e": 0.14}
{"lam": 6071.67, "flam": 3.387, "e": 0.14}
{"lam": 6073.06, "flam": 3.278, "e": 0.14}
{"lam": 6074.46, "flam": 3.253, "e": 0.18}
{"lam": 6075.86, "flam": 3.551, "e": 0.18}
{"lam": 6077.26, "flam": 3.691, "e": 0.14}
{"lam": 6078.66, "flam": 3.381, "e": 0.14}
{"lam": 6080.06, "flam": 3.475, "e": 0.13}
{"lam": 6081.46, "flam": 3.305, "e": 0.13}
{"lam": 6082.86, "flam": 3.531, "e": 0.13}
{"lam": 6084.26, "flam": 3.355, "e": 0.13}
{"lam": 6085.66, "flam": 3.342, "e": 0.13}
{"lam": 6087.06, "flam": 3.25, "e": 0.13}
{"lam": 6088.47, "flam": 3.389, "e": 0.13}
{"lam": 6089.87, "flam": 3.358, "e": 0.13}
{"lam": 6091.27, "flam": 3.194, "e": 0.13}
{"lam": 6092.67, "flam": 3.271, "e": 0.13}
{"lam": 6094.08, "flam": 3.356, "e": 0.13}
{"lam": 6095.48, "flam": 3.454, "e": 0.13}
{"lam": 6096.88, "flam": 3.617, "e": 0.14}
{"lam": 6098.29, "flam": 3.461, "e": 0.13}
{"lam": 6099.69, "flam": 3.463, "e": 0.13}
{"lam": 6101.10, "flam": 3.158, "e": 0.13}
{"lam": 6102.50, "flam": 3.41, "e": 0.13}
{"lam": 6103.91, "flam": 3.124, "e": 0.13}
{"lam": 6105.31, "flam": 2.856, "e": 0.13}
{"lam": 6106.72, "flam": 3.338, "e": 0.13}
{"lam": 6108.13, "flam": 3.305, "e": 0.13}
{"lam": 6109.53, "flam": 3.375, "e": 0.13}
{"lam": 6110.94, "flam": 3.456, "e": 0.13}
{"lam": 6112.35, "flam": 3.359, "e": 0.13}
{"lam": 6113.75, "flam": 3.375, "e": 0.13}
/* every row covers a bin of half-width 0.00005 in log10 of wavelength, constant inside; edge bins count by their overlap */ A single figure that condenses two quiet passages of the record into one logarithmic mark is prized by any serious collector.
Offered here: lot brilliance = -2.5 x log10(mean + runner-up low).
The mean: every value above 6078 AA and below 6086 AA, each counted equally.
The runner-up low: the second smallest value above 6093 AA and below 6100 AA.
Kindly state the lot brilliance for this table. -2.09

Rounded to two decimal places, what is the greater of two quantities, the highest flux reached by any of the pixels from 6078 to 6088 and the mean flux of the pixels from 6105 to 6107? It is 3.53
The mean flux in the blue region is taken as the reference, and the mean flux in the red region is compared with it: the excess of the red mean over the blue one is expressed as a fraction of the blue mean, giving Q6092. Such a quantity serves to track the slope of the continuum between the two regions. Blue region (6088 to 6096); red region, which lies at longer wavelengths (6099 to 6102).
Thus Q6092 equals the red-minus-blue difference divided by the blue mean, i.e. -0.01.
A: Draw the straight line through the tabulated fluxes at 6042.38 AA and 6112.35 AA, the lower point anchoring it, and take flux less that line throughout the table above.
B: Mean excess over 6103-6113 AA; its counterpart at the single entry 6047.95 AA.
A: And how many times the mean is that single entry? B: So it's 1.6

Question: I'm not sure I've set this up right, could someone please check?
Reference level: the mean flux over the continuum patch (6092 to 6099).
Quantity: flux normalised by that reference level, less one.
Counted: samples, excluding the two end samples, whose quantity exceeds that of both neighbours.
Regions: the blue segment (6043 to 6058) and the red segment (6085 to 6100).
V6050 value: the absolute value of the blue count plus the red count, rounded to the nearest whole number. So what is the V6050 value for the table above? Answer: 6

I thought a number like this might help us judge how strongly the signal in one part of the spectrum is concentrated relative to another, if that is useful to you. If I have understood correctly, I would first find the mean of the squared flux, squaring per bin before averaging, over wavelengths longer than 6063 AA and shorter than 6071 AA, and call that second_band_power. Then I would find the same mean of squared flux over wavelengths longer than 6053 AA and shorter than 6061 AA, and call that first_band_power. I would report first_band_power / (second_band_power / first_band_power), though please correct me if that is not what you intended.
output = 11.1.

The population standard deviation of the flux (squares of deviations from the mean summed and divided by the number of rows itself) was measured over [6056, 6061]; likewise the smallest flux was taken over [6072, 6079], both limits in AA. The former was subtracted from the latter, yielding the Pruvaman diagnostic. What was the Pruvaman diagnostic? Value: 3.18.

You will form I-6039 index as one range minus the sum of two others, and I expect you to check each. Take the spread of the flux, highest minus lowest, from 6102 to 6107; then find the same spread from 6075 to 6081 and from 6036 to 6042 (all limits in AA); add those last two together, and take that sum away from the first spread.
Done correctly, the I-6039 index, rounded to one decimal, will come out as -0.3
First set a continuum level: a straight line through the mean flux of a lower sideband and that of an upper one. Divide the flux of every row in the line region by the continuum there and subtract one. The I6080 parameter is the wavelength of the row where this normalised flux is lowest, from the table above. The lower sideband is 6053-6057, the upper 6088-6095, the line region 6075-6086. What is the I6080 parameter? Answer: 6081.46 AA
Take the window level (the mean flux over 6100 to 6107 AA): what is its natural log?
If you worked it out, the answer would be 1.16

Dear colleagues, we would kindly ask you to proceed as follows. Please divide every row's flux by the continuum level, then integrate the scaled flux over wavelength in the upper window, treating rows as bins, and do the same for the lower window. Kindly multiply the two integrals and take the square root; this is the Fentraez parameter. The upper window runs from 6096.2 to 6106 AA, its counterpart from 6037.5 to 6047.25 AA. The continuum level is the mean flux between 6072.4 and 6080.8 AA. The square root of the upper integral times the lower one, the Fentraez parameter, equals 9.54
